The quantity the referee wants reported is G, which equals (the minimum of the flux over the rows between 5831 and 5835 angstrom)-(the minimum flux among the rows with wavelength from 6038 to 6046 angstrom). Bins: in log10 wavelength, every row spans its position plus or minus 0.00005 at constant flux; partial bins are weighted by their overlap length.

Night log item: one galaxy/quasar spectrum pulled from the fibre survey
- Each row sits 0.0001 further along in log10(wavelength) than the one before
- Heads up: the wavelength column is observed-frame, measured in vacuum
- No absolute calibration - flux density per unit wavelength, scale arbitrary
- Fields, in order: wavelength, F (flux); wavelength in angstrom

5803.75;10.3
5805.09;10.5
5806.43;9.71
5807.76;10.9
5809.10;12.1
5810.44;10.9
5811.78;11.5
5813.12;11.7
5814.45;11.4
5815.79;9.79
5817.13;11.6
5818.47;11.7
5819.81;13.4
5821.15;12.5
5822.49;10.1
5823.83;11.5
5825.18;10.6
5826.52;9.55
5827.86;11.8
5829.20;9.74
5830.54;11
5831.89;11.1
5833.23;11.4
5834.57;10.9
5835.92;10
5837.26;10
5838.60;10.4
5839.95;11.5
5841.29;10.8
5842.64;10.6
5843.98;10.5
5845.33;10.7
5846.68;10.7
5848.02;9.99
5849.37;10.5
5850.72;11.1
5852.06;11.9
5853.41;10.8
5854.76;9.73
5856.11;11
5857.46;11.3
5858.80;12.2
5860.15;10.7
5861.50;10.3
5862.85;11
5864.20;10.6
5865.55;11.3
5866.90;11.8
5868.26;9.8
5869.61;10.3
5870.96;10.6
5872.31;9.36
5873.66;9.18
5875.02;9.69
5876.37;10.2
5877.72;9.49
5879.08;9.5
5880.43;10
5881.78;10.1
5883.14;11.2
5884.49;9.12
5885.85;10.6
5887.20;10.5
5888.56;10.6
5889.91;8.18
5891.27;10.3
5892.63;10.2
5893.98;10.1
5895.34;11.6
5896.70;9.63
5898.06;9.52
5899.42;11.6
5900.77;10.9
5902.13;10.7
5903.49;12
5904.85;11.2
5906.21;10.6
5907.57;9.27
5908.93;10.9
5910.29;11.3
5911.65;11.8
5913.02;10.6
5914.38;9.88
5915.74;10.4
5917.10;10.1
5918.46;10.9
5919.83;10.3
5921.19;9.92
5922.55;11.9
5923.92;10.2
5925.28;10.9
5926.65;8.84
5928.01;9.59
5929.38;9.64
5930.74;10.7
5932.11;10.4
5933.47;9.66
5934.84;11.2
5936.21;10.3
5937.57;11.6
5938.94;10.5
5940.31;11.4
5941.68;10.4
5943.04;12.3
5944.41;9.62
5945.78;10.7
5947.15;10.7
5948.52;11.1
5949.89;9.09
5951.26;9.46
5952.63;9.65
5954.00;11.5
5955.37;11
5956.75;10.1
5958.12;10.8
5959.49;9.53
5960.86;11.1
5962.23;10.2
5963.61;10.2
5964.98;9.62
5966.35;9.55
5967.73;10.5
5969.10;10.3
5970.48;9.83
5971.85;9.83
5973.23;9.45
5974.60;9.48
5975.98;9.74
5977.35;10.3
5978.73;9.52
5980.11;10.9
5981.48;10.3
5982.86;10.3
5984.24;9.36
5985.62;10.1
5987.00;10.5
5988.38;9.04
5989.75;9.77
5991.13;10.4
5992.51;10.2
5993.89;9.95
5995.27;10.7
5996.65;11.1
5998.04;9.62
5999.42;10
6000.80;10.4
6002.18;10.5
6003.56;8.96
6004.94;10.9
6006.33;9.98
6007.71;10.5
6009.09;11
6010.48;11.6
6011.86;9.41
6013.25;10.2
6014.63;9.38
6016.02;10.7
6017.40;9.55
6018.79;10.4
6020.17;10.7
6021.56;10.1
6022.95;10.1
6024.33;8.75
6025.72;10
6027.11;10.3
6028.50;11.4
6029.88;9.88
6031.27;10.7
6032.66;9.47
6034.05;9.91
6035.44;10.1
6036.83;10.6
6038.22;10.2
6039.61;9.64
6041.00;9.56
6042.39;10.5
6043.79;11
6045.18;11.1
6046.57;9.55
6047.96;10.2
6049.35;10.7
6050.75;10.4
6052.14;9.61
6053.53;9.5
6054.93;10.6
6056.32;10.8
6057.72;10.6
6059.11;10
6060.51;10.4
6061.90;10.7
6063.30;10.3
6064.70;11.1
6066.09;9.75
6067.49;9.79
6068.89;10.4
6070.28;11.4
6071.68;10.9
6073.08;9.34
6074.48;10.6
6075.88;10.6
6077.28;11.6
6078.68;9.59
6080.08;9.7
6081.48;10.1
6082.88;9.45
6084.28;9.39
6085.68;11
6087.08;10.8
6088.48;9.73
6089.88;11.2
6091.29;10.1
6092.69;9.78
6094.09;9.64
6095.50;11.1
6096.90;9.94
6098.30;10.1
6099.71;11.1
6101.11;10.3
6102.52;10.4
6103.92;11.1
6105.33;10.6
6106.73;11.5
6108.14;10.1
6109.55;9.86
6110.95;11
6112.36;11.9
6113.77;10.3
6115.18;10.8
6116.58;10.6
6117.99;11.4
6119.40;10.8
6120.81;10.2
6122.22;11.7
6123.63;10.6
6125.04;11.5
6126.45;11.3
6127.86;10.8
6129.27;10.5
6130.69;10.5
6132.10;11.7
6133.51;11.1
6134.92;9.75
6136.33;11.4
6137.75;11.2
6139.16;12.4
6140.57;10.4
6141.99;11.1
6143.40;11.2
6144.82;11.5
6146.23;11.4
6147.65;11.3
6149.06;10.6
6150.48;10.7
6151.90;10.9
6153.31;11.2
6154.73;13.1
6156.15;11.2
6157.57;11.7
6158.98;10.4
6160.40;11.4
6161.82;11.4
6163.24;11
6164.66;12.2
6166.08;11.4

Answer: 1.3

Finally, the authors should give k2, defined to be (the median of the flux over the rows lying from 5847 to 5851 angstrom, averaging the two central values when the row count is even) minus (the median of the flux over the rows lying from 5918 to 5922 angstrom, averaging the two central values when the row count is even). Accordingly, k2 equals 0.2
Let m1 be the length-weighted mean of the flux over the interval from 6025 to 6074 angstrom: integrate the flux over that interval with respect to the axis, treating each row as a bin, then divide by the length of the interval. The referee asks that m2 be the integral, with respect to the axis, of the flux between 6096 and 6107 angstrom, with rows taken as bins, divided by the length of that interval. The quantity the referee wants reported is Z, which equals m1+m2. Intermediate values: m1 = 10.3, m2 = 10.6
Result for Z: 20.9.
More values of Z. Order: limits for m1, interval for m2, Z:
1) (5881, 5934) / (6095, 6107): 21.1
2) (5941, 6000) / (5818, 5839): 21.2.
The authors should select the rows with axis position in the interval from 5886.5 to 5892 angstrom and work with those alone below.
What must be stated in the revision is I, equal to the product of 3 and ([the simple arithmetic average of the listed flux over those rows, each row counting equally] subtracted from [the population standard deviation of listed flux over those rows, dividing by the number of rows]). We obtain -26.7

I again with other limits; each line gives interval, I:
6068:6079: -29.4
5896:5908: -29.1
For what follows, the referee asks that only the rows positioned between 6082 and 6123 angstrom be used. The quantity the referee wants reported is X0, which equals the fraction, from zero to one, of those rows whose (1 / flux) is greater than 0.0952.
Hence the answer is 0.48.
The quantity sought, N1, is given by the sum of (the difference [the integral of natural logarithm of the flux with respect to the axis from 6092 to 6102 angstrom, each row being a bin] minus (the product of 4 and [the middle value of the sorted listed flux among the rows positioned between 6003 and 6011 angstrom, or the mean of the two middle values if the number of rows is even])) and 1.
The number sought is -19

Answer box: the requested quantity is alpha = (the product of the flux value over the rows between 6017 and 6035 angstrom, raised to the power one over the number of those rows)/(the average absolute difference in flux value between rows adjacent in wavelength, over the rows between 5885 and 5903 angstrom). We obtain 10.5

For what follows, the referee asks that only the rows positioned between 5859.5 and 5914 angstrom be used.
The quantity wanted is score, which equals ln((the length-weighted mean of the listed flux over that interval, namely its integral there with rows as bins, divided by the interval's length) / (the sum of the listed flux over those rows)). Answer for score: -3.7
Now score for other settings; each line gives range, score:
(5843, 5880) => -3.3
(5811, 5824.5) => -2.3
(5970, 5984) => -2.3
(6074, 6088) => -2.3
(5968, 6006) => -3.3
